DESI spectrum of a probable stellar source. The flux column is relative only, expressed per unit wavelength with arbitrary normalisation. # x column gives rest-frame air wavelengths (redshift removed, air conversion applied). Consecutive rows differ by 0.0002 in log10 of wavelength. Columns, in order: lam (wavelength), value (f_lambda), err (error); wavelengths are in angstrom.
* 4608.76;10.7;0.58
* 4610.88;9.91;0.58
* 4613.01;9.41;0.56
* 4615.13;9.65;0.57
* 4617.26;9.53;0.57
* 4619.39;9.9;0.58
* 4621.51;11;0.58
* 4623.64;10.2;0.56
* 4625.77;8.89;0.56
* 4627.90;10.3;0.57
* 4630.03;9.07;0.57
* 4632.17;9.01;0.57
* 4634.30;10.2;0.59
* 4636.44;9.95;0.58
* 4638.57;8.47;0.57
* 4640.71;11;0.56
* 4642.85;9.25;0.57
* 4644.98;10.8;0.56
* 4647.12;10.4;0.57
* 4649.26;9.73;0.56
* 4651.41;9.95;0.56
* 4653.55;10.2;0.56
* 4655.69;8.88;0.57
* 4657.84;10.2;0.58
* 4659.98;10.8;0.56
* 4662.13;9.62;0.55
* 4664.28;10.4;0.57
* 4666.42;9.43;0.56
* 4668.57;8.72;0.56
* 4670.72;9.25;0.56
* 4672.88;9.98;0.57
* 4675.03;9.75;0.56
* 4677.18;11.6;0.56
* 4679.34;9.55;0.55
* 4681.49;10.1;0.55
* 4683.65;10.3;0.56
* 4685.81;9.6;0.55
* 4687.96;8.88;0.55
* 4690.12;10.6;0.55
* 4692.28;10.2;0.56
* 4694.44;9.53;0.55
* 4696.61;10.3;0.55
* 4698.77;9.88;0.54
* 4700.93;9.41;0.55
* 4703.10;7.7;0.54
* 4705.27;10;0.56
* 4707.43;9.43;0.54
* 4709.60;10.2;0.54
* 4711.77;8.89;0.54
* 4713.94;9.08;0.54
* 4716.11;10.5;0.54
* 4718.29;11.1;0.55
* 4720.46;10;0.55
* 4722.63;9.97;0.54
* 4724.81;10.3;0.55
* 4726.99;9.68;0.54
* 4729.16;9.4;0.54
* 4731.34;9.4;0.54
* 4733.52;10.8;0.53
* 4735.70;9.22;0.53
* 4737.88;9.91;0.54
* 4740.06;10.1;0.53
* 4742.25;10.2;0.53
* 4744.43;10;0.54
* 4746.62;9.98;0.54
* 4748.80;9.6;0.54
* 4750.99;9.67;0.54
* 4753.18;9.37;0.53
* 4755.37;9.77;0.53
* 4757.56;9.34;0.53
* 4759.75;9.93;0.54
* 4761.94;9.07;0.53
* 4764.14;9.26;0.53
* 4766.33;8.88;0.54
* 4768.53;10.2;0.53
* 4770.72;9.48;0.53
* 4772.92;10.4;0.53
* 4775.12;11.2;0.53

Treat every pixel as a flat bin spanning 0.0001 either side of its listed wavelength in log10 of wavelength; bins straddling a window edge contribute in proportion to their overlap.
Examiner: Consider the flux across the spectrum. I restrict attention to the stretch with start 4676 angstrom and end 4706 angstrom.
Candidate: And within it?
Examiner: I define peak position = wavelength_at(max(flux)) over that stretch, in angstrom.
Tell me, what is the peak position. 4677.18 angstrom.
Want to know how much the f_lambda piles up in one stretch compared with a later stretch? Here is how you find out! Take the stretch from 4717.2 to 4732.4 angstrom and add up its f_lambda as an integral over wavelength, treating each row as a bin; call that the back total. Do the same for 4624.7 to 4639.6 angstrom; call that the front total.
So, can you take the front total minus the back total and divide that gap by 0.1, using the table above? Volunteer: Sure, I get -114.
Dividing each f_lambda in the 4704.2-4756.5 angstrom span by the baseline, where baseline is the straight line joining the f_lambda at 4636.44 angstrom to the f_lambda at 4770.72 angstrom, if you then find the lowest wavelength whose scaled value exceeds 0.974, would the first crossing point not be 4705.27 angstrom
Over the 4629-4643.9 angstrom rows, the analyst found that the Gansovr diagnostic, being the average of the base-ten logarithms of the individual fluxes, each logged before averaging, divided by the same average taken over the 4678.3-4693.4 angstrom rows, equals 0.98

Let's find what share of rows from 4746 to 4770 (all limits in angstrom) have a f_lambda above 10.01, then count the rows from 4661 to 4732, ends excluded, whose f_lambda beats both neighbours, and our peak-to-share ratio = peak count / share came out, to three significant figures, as 110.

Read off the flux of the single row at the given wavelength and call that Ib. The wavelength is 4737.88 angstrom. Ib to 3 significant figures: 9.91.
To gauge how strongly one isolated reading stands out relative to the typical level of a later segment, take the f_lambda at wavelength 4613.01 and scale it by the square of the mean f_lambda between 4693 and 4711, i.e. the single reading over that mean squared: 0.103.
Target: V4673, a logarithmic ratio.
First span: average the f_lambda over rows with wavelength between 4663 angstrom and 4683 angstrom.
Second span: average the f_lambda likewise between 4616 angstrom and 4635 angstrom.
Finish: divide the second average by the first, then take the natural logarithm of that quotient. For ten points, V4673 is -0.01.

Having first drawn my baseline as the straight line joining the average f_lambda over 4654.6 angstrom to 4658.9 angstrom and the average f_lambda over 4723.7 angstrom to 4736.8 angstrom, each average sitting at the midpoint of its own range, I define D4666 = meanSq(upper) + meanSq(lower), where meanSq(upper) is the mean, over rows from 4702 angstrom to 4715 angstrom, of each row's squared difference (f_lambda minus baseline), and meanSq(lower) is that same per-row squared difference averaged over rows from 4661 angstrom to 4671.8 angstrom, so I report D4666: 1.2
